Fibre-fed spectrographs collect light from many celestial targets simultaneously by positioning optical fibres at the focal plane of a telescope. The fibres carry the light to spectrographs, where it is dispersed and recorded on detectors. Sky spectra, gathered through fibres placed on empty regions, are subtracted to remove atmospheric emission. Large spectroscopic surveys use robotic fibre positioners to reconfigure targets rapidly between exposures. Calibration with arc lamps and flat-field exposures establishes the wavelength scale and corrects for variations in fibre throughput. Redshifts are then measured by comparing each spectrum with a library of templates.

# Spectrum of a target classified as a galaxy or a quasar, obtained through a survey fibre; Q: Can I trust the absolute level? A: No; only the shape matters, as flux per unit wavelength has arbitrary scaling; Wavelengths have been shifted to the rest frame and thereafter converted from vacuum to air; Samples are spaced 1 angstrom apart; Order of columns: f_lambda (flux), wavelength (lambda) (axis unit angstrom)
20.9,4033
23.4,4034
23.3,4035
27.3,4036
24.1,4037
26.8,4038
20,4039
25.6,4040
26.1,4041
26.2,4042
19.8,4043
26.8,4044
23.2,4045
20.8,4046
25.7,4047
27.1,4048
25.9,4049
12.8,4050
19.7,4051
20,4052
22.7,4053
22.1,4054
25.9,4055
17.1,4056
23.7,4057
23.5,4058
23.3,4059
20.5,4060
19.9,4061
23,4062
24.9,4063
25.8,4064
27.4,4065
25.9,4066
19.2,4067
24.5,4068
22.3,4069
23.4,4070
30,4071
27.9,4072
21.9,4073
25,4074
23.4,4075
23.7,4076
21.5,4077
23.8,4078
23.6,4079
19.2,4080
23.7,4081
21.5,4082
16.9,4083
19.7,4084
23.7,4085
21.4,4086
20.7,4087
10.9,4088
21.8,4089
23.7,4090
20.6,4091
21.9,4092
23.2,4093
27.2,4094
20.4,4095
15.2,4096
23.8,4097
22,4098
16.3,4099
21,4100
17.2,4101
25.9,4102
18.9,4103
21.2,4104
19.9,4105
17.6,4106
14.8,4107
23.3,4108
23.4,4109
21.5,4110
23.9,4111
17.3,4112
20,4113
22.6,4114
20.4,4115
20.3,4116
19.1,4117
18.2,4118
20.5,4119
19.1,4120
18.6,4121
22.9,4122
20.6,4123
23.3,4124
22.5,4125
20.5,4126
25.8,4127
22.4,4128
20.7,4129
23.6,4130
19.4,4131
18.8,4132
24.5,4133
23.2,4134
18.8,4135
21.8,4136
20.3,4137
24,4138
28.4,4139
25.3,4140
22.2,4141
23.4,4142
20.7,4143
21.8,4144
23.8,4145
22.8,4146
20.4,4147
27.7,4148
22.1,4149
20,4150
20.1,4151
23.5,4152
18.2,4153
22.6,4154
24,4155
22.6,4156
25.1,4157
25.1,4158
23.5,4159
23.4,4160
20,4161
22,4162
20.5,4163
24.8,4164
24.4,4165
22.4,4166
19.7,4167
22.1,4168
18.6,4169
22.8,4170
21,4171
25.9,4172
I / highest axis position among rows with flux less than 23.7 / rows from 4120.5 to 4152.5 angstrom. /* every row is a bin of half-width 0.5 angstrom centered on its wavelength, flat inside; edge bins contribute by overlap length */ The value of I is 4152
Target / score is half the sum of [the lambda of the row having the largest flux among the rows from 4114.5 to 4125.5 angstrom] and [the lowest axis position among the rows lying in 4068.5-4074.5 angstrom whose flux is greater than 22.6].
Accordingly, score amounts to 4097.0 angstrom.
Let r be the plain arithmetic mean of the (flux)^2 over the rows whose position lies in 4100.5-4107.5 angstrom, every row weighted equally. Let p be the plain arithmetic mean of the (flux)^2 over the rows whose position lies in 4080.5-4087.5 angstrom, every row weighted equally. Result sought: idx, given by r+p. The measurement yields 835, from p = 449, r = 385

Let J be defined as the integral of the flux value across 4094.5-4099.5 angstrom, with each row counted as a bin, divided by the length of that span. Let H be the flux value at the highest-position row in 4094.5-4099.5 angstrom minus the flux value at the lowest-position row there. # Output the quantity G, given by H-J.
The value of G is -23.6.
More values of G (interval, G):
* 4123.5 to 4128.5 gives -23.8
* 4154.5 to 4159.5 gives -24.6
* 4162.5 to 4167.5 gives -23.2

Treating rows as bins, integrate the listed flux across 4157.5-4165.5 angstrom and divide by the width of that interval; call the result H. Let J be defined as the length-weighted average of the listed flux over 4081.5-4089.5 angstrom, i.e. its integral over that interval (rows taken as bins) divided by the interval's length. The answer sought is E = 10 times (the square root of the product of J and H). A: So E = 212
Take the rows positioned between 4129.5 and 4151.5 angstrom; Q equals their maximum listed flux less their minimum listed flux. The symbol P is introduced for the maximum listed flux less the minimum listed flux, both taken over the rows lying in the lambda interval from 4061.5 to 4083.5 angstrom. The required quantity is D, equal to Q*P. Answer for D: 126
